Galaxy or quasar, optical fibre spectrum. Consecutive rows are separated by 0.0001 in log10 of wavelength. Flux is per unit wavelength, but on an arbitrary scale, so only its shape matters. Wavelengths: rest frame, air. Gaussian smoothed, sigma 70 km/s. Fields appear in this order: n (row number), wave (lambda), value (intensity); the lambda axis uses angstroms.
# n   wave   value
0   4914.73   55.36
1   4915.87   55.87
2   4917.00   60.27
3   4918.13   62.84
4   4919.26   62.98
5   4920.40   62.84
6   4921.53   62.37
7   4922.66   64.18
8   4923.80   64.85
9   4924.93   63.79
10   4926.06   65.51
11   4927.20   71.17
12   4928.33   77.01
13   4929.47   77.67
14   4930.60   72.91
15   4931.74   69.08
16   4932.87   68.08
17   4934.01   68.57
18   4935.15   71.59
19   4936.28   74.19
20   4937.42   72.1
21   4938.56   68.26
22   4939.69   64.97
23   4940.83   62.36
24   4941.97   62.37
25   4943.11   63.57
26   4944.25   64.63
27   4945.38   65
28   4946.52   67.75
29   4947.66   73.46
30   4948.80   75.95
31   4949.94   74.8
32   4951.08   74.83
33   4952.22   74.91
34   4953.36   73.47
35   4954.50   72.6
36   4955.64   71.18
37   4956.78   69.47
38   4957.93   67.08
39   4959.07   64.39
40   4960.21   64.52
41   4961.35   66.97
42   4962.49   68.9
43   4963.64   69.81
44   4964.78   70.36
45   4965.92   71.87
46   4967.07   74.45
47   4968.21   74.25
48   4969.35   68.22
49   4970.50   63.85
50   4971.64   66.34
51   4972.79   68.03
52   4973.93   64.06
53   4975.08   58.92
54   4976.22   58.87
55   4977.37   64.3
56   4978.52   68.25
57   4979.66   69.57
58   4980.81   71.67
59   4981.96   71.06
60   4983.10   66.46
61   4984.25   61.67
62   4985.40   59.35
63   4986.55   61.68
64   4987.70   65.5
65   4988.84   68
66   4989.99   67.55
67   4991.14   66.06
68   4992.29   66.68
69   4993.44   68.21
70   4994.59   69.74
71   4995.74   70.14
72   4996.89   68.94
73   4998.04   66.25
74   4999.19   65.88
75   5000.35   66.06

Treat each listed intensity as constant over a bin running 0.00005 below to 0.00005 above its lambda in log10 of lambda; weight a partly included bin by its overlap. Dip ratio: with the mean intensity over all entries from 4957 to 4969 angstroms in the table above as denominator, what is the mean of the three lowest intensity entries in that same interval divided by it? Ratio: 0.943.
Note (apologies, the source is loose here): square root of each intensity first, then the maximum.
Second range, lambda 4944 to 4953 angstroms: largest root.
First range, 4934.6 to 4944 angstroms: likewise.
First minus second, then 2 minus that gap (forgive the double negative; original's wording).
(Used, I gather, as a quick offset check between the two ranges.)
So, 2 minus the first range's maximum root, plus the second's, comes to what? 2.10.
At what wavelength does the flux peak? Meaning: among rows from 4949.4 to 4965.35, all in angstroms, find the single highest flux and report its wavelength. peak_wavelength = 4952.22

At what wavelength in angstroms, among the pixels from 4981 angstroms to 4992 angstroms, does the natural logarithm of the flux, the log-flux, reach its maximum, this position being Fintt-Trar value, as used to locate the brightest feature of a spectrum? 4981.96 angstroms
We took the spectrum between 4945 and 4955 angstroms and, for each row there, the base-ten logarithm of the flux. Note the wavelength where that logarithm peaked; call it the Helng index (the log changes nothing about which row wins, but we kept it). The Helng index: 4948.80 angstroms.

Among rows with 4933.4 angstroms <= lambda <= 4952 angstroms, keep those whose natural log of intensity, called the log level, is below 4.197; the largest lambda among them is 4945.38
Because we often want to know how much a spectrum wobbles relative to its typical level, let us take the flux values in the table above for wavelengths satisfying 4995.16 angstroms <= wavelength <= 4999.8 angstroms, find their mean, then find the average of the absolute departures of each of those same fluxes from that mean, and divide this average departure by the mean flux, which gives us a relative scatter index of 0.026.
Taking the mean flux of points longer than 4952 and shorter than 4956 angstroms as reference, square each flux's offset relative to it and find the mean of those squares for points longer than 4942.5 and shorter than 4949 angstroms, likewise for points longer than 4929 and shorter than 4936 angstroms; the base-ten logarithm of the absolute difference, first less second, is 1.5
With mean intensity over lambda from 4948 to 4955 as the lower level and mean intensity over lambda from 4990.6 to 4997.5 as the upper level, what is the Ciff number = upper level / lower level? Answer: 0.92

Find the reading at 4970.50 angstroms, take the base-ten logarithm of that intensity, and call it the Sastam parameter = 1.81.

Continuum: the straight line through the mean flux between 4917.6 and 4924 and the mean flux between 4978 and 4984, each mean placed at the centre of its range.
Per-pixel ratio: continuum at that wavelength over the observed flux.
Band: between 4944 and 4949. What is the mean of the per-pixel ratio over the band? 0.95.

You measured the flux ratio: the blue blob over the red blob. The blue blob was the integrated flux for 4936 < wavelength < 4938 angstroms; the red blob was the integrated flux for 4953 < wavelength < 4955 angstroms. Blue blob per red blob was 1.00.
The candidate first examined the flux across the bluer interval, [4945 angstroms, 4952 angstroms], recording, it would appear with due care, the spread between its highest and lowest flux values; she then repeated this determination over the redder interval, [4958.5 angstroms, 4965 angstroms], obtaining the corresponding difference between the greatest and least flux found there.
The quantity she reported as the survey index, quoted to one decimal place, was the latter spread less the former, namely -5.0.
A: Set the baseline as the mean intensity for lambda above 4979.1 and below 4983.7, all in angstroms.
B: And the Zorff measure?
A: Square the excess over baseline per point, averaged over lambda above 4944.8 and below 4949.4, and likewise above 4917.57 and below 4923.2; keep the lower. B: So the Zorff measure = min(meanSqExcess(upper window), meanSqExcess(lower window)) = 20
